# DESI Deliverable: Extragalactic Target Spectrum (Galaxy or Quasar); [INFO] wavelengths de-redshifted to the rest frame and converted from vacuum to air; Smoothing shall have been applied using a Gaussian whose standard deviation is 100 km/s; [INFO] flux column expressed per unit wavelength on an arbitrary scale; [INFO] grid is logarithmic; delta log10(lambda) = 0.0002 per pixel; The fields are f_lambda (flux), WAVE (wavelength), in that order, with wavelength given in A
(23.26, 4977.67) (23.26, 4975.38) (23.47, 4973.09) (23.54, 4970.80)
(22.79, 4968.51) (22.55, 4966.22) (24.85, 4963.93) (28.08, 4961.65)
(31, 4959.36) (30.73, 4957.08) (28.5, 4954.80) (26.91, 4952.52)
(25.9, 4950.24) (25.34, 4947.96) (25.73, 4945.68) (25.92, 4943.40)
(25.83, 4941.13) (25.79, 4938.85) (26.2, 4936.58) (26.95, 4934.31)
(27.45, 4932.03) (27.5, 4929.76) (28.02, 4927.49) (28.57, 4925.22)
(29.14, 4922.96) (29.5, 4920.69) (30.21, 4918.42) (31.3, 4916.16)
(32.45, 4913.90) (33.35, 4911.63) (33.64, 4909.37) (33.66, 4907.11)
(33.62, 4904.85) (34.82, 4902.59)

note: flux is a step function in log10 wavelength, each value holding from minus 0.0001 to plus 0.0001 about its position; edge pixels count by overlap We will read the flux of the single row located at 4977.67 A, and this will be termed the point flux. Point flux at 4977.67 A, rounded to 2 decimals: 23.26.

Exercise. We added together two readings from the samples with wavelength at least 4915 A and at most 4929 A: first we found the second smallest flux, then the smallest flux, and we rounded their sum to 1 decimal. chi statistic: 56.6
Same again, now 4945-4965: 50.2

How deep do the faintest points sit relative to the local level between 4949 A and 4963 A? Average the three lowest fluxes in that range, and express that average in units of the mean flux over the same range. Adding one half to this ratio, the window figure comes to 1.45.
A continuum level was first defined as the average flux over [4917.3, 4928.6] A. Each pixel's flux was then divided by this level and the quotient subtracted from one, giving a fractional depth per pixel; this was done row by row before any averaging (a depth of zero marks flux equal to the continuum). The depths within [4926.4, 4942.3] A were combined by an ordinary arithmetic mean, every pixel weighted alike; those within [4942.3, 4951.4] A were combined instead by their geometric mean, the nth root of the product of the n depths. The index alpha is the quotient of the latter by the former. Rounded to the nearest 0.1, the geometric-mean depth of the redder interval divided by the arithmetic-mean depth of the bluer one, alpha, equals 1.5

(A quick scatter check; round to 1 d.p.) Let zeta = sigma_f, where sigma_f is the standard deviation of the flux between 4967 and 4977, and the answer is 0.3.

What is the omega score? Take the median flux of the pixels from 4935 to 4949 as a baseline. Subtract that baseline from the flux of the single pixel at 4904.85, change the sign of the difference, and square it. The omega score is 61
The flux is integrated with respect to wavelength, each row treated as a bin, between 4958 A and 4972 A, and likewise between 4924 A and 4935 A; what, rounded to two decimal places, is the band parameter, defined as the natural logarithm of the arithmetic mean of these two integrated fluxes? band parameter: 5.80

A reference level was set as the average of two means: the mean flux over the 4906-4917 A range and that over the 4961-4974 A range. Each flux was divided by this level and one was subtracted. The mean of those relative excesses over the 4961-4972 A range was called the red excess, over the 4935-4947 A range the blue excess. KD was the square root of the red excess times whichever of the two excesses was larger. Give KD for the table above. 0.117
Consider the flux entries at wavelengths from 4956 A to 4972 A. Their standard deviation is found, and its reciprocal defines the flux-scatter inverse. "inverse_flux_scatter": 0.3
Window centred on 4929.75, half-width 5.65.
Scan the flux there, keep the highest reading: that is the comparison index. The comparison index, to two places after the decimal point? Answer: 28.57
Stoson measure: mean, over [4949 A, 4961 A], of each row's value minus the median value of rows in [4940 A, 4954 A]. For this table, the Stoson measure 2.7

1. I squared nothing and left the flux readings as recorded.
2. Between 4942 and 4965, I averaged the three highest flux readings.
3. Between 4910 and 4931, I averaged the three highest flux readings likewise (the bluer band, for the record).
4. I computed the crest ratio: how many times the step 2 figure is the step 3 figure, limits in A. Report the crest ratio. 0.93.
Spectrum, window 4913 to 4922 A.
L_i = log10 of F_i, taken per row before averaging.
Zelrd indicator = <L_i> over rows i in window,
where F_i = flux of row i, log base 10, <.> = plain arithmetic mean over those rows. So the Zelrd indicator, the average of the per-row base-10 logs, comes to 1.49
